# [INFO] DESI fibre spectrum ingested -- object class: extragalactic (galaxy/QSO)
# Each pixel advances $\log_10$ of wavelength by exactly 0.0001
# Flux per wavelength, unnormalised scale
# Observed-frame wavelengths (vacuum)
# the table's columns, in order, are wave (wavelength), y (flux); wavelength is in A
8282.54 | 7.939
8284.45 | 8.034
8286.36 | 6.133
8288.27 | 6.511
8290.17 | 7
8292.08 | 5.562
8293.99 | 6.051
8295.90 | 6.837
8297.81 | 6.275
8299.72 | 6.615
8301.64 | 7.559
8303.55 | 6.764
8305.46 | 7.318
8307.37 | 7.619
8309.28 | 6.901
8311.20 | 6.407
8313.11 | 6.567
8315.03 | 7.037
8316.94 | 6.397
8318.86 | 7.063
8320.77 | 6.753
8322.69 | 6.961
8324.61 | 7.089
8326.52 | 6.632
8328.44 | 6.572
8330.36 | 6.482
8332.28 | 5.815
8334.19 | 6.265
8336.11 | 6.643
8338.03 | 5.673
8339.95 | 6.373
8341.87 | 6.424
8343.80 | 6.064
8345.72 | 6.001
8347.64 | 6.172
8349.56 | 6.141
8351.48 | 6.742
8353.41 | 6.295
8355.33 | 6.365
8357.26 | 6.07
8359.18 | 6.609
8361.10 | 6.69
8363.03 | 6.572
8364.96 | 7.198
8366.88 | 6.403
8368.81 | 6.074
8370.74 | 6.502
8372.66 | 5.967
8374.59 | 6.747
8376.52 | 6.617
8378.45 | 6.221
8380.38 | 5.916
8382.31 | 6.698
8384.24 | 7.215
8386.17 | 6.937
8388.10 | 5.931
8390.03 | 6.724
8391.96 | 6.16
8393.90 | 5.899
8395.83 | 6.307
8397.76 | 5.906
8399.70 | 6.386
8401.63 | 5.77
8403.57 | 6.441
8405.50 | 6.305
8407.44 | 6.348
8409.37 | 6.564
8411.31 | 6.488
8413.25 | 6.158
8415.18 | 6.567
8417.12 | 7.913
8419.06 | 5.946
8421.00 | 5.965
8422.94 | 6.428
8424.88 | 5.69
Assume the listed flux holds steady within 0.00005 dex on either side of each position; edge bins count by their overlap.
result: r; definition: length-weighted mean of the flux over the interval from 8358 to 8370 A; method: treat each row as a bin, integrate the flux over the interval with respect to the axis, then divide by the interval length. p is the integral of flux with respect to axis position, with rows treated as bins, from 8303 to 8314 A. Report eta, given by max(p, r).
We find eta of 76.3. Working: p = 76.3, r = 6.58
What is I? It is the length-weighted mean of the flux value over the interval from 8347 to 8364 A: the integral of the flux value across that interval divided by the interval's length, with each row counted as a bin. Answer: 6.41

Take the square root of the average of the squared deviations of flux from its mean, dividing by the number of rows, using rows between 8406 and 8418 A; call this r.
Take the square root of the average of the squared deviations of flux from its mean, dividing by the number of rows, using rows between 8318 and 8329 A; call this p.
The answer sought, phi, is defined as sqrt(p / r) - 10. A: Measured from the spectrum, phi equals -9.4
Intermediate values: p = 0.20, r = 0.57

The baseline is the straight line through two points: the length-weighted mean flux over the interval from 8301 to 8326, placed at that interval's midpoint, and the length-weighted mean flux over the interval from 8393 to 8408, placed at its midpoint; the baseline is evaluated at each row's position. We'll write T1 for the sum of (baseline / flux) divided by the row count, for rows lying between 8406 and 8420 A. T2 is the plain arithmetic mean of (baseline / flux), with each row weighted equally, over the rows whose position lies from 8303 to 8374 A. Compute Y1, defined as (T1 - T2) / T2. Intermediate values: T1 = 0.93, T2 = 1.03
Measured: -0.10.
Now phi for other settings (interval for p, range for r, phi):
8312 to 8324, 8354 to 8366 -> -9.1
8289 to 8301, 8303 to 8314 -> -8.9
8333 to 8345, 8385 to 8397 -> -9.1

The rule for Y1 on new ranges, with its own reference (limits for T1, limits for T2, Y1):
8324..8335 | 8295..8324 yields 0.03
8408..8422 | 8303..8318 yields -0.08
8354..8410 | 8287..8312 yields -0.06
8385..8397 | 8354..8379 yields -0.01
